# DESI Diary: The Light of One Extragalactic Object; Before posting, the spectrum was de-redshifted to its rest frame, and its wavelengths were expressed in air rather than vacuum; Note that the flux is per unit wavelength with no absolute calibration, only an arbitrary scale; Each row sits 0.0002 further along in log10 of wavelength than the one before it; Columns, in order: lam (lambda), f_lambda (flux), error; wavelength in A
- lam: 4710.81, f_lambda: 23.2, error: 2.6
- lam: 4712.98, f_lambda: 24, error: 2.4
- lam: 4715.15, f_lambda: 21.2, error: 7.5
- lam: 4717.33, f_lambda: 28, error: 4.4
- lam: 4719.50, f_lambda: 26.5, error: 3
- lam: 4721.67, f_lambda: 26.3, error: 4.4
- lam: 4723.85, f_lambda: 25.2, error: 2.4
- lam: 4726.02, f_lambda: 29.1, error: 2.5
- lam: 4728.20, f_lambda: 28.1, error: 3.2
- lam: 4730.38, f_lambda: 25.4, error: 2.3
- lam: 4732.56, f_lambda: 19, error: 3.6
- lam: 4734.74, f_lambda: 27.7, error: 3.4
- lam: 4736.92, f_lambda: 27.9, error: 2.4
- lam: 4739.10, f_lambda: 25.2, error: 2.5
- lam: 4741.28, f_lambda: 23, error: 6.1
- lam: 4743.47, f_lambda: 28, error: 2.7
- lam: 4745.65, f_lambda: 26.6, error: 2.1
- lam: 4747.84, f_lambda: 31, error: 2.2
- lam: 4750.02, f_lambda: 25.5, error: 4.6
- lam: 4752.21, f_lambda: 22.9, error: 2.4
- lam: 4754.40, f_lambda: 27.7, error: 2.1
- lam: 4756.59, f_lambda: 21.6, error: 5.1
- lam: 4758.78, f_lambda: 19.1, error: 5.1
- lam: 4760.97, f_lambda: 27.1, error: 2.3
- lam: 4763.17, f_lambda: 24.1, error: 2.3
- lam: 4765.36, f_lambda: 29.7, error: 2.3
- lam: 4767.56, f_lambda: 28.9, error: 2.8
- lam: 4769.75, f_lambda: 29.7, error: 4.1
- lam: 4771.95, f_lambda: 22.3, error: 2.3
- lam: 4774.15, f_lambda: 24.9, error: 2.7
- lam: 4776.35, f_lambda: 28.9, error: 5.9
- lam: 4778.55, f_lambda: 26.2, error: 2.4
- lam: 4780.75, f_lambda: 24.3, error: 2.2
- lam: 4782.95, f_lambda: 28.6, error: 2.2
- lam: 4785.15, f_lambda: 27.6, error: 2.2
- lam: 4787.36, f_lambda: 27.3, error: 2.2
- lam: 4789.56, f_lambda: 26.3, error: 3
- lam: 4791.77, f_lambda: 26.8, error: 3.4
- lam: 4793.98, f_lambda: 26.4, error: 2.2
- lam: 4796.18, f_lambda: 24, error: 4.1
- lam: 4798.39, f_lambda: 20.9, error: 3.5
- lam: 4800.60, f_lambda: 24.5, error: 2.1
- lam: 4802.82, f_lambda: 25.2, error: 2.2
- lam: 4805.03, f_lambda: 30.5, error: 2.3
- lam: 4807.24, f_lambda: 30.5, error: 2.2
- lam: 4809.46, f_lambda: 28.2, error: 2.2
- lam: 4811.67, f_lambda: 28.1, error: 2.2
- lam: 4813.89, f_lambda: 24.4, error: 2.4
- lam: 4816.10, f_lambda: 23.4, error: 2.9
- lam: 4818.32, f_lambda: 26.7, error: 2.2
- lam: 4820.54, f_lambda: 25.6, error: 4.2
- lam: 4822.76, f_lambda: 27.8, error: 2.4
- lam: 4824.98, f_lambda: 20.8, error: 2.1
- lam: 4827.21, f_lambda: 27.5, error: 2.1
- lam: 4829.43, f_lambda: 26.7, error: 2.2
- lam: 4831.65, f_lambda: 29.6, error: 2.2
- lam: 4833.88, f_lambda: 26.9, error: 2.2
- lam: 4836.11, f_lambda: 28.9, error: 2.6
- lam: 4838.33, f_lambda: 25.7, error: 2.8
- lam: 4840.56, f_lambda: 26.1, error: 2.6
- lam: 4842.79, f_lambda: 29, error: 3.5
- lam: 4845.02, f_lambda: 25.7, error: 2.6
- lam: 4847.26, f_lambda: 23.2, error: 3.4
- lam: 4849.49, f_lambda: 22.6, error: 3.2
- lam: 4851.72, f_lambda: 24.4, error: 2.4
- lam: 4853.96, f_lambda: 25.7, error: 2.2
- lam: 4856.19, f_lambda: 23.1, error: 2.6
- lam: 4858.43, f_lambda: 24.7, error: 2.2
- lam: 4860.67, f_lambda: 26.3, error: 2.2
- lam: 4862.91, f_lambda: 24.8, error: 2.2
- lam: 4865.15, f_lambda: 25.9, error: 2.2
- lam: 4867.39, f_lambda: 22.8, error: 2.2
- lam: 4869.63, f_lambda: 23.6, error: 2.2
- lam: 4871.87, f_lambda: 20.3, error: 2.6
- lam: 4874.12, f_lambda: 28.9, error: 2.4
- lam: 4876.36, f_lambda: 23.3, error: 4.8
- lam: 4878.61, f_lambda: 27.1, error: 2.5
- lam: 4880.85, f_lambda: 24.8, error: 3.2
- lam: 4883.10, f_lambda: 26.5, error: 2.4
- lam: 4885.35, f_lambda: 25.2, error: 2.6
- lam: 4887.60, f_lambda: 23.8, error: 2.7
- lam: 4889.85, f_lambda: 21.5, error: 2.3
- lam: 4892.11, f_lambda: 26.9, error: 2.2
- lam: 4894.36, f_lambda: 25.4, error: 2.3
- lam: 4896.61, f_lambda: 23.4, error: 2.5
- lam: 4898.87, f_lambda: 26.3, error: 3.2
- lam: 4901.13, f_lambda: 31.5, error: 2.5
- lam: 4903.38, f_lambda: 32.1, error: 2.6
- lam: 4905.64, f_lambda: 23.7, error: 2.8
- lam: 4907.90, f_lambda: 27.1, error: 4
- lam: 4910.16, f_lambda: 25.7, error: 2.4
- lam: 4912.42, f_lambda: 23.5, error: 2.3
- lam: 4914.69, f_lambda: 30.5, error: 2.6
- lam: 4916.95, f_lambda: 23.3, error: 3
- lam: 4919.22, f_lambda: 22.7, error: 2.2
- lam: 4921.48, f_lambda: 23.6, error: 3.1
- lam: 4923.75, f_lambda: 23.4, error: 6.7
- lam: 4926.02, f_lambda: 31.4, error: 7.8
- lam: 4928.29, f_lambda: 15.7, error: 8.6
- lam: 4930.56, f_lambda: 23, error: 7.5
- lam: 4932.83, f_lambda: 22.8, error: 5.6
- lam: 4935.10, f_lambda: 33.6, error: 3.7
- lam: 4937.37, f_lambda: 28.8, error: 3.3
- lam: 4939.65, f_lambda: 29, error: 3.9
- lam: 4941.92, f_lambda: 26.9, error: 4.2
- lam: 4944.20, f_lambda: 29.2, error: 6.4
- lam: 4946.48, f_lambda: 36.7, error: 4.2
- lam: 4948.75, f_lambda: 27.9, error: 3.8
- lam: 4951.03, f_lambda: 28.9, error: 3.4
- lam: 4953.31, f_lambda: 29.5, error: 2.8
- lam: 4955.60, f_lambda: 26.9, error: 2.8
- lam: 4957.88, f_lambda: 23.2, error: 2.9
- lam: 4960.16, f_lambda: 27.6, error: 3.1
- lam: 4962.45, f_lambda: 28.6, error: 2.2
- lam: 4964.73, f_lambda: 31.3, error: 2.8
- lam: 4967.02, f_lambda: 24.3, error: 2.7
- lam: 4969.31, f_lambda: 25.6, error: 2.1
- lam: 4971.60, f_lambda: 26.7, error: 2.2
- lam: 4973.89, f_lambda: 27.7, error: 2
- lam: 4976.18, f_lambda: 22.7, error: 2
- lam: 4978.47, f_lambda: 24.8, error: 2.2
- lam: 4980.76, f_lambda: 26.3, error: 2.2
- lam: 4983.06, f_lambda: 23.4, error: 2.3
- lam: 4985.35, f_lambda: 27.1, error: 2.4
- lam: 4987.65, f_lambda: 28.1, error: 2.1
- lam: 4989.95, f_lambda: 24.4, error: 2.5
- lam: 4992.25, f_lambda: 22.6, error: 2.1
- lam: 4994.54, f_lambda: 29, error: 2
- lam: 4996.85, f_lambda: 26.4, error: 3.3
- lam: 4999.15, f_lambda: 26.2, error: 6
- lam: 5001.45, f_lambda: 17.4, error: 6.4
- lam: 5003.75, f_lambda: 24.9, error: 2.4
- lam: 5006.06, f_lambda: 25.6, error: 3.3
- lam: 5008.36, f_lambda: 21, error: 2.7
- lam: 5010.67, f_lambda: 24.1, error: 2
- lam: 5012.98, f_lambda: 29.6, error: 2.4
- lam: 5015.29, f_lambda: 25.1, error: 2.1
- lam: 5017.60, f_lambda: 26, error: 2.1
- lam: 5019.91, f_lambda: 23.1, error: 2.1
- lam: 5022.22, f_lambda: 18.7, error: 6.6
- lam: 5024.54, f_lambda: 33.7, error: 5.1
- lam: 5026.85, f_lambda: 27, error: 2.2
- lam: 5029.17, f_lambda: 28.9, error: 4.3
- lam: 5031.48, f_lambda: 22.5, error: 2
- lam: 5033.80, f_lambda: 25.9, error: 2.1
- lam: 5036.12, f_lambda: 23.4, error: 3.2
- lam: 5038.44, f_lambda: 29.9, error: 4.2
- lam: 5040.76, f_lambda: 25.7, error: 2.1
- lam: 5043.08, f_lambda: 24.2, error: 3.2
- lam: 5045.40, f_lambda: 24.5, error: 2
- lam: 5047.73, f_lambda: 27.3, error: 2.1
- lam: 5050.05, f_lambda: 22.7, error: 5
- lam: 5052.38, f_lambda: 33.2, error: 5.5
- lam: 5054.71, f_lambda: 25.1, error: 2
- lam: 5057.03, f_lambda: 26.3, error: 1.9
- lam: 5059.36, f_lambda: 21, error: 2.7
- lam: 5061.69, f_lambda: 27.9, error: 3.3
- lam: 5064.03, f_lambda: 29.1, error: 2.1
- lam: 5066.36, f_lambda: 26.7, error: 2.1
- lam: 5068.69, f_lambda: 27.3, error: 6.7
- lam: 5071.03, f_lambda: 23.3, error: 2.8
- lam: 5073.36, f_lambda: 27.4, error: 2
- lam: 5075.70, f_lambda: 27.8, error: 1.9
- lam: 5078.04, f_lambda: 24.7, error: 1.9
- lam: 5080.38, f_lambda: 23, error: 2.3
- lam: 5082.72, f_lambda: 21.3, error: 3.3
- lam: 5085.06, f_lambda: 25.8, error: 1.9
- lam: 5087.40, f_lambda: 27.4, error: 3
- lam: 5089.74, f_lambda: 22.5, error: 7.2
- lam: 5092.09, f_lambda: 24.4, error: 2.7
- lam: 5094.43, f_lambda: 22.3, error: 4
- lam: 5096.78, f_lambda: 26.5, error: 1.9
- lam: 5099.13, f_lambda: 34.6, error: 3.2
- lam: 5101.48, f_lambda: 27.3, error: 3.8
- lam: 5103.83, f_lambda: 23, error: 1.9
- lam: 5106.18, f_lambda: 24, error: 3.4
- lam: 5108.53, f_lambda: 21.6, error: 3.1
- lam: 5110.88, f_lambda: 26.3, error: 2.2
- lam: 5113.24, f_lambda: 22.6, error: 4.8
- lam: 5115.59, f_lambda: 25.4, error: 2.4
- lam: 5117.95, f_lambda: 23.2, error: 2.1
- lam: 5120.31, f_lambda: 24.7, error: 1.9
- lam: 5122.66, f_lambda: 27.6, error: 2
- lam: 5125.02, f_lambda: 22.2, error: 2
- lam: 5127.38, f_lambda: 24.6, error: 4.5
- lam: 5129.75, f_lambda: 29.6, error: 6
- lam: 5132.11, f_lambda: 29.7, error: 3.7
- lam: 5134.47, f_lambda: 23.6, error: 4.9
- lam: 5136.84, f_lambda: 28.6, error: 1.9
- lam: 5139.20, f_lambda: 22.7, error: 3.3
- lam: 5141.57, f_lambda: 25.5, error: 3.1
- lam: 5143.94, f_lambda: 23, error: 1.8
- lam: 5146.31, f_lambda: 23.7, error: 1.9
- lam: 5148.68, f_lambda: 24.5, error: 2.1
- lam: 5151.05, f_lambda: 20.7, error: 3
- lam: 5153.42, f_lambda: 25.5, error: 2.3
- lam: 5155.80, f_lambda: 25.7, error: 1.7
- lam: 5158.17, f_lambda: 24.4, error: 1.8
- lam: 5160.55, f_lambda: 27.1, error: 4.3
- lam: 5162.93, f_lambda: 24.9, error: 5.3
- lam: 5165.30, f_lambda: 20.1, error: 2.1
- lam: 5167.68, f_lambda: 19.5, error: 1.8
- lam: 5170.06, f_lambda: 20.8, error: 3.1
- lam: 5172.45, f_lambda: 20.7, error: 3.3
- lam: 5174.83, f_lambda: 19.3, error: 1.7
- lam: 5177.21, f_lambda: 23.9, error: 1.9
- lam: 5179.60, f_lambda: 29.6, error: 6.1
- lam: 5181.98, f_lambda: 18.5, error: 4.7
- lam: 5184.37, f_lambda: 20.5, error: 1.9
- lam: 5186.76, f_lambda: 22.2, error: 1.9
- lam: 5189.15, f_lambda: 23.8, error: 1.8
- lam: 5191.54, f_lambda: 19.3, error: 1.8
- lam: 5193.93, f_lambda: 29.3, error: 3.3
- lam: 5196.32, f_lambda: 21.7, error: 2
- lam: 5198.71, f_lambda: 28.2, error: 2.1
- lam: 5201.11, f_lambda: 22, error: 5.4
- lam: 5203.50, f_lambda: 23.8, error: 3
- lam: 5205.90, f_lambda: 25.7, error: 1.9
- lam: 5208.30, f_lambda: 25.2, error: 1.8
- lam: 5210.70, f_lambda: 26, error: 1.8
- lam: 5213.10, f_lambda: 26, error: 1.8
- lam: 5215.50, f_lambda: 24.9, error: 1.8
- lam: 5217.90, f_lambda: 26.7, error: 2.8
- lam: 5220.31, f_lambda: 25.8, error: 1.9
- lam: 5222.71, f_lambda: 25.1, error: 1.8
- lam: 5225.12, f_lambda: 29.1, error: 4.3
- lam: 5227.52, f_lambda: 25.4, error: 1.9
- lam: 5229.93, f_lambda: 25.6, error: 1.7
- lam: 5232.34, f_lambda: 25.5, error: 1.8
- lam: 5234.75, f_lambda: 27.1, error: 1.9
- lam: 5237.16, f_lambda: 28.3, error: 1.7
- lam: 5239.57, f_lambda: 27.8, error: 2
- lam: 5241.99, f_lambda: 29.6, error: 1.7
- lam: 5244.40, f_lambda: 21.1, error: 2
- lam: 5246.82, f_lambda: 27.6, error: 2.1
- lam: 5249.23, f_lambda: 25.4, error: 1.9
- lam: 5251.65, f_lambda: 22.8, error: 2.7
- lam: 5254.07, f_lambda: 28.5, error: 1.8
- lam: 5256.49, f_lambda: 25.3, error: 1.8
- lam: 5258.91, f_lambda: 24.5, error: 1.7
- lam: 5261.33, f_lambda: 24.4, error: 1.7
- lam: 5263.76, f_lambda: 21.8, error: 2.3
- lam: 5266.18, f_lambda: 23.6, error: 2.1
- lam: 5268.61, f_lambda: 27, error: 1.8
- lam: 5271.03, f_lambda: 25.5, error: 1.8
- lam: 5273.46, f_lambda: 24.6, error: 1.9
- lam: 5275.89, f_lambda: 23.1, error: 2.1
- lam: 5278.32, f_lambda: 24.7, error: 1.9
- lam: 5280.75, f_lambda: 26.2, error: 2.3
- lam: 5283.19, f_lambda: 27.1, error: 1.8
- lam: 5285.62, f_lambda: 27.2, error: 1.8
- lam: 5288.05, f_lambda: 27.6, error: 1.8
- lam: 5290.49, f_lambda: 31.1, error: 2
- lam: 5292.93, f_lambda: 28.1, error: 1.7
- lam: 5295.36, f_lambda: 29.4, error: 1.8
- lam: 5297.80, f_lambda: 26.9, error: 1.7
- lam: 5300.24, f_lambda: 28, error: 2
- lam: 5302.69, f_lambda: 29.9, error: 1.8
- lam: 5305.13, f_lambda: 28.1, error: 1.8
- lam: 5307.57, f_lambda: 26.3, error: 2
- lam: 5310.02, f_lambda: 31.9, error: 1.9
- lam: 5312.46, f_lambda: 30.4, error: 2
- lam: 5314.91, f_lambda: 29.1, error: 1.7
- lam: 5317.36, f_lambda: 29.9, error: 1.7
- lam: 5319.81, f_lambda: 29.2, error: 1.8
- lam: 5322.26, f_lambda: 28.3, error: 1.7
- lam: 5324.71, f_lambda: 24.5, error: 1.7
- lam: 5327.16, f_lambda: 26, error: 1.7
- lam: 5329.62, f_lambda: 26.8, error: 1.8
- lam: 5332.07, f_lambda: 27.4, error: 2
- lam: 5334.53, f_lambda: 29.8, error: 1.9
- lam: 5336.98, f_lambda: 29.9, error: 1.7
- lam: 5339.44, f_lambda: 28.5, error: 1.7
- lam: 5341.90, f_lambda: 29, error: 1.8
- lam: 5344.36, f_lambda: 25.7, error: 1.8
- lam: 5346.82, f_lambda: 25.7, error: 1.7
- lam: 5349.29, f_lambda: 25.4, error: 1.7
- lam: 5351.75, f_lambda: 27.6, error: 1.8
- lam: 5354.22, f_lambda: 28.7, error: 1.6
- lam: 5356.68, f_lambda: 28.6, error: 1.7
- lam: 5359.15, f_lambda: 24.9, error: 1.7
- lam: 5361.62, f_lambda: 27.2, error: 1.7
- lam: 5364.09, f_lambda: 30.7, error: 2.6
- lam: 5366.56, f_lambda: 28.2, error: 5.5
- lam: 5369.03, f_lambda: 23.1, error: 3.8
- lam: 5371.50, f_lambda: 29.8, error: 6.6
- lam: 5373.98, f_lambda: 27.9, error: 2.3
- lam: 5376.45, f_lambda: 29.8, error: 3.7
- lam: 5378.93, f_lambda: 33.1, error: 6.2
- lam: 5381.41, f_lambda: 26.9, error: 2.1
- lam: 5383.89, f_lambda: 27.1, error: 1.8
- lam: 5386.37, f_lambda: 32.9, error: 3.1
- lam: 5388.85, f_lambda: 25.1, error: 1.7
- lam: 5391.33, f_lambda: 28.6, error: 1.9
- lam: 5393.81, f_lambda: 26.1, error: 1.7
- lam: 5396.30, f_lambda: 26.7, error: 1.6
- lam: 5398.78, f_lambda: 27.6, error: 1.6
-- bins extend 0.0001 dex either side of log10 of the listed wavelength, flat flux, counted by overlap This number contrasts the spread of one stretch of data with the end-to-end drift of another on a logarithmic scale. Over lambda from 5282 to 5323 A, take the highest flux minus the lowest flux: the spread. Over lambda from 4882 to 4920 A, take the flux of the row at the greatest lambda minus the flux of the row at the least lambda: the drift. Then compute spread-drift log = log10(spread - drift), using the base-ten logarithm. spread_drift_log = 0.97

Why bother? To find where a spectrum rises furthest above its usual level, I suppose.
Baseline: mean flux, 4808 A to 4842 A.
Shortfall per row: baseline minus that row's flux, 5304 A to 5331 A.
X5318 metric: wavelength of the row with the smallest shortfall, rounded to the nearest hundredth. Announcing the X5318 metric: 5310.02 A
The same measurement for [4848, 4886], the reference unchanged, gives 4874.12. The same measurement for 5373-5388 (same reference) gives 5378.93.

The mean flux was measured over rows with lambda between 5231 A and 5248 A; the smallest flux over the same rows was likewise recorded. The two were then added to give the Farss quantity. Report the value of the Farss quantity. 47.8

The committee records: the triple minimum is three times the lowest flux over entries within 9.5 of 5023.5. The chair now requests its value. 56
